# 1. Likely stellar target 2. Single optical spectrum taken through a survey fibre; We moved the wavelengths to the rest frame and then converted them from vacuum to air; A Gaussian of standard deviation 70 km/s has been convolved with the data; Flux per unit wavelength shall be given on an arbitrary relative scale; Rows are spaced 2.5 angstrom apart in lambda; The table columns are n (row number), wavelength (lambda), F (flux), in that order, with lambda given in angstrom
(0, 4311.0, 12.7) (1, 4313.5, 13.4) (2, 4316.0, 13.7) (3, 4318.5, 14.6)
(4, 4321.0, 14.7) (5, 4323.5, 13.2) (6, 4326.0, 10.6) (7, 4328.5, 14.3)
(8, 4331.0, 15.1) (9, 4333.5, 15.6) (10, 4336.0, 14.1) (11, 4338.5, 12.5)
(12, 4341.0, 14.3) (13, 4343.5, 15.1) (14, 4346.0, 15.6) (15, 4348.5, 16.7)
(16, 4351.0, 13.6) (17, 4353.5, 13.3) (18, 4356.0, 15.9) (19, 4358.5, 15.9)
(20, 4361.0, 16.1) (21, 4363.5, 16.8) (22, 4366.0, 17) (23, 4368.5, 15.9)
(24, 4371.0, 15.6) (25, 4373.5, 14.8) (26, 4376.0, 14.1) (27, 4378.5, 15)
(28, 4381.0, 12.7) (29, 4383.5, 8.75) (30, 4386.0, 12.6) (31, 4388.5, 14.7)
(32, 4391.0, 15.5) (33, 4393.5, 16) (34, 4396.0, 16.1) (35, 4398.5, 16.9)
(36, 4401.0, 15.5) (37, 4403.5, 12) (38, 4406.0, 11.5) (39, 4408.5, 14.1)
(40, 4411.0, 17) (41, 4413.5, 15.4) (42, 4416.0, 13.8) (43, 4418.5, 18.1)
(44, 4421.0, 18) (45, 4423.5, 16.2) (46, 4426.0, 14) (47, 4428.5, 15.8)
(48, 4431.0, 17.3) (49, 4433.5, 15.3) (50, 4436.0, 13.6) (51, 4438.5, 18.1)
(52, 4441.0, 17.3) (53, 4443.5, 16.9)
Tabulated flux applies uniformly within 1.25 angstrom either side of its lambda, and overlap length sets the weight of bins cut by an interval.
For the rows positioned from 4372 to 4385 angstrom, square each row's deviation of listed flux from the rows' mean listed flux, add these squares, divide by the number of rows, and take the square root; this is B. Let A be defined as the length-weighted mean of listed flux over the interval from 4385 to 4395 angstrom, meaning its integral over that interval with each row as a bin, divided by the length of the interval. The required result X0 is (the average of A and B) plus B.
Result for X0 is 10.9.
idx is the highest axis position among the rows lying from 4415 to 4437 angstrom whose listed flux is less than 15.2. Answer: 4436.0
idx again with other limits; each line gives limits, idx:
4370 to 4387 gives 4386.0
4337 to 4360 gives 4353.5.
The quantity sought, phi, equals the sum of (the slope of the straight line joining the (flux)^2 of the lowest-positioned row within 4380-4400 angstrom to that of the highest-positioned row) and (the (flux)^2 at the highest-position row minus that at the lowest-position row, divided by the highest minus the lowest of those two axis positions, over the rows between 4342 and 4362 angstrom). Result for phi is 9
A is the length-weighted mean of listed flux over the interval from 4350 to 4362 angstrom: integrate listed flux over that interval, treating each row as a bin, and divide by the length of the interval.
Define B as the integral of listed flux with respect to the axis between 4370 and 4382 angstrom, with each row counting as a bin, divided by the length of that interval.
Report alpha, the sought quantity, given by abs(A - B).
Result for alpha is 0.5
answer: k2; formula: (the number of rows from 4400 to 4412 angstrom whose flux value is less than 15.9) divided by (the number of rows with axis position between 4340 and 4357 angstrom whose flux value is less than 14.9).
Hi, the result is 1.3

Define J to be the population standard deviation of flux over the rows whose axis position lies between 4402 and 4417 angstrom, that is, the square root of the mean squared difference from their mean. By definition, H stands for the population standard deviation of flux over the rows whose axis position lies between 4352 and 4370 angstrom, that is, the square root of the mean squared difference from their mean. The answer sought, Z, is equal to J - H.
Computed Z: 0.8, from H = 1.1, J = 1.9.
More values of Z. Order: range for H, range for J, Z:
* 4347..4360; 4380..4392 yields 1.0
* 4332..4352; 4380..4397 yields 1.2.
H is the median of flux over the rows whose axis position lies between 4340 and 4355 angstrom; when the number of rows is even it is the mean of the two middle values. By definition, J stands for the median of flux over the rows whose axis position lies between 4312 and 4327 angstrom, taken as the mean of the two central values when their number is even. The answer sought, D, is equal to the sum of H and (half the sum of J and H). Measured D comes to 28.8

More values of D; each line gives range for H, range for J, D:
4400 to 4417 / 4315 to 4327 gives 28.0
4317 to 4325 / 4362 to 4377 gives 29.8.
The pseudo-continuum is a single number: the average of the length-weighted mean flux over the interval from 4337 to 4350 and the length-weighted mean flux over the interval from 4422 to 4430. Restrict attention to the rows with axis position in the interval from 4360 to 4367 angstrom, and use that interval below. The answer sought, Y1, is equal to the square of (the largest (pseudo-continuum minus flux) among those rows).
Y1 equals 1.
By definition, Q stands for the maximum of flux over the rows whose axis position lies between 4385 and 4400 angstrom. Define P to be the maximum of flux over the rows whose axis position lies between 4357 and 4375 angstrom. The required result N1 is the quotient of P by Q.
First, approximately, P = 17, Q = 16.9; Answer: 1.01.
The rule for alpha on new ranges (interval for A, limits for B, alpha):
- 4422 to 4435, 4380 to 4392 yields 2.9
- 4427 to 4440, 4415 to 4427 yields 0.1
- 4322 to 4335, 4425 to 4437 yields 1.5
